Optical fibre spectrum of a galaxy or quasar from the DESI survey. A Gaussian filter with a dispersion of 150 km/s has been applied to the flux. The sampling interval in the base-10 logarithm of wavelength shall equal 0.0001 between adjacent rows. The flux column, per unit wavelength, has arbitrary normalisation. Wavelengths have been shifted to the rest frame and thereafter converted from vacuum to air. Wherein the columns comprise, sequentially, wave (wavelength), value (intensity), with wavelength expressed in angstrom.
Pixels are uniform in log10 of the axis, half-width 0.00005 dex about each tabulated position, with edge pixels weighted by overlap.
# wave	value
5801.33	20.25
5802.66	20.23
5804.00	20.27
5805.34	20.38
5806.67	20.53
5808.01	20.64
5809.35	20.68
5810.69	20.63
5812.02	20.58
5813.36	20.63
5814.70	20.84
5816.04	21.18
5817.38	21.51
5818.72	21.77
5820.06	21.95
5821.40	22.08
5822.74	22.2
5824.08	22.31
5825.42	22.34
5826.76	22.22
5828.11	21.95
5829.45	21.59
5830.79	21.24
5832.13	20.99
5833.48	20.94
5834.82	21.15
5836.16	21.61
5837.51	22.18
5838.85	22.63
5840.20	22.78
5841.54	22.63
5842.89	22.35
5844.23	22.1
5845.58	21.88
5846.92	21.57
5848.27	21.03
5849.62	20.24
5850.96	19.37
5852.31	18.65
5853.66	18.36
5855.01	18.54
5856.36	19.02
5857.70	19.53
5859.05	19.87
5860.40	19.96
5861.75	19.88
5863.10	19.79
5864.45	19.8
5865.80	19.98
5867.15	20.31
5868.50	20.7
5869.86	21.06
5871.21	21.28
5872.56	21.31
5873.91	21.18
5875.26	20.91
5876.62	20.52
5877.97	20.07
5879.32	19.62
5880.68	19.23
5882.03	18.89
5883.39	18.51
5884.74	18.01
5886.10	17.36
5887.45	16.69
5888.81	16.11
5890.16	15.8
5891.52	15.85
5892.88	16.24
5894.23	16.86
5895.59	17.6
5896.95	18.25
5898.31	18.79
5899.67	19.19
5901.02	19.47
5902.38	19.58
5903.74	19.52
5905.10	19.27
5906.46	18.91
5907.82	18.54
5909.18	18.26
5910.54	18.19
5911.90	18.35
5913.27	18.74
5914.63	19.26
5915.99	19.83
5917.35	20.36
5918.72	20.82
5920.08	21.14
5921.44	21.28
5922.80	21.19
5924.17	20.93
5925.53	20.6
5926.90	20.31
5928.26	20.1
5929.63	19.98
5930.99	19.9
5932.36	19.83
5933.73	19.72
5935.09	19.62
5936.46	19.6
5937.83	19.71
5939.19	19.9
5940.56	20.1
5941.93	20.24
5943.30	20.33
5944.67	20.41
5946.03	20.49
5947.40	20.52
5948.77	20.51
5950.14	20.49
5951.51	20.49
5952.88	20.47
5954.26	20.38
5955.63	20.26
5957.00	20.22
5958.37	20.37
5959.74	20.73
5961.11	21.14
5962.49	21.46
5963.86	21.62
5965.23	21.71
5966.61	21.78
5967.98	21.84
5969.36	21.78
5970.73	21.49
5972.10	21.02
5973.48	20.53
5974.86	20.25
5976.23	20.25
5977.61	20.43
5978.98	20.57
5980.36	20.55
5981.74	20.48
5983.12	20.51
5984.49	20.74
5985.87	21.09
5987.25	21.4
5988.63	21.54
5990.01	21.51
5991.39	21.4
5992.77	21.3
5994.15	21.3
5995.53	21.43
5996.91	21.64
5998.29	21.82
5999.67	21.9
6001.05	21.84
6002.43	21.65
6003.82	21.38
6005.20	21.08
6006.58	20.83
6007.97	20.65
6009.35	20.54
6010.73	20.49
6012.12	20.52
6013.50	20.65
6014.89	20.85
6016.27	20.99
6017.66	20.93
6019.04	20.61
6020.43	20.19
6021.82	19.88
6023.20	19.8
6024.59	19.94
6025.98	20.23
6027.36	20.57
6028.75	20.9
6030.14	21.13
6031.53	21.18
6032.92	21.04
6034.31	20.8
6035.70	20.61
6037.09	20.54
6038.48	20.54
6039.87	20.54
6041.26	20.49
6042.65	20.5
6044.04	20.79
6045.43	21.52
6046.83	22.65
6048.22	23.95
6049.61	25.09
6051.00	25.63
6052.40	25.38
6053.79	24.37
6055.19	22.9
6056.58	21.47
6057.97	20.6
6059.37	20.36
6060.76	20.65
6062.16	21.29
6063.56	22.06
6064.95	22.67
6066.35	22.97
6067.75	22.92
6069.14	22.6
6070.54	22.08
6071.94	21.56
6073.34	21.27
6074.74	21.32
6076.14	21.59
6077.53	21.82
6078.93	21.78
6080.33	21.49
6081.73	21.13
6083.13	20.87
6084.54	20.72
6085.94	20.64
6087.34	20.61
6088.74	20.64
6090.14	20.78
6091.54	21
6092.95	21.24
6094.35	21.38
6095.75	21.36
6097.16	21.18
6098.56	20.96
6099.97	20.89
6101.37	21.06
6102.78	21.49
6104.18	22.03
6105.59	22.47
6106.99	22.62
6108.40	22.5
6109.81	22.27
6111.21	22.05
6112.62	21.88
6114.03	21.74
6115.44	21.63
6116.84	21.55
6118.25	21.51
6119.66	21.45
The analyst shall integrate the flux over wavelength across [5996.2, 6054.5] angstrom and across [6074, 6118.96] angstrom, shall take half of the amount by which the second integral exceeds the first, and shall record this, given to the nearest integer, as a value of -140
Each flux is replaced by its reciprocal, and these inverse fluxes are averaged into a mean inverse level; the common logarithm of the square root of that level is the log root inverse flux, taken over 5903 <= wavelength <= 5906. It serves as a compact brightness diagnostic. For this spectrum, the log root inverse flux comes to -0.644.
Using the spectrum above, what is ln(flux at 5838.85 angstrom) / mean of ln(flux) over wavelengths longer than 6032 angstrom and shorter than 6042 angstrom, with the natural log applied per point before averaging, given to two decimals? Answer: 1.03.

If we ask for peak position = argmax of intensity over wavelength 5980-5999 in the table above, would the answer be 5998.29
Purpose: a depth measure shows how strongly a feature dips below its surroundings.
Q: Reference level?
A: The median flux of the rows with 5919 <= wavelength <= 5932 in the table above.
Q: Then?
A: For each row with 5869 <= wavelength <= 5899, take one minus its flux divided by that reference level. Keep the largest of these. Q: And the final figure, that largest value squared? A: 0.054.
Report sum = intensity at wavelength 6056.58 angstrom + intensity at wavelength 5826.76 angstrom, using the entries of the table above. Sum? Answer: 43.7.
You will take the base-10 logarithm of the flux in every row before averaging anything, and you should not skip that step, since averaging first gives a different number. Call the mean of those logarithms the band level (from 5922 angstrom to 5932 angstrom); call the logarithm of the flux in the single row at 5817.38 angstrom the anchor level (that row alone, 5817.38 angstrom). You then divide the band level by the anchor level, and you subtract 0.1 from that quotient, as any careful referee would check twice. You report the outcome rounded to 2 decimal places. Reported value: 0.88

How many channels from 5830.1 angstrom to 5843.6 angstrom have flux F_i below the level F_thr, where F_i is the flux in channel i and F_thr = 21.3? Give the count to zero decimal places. 4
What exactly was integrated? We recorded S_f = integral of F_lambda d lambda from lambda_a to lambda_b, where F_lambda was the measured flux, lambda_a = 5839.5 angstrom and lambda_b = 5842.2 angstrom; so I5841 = 61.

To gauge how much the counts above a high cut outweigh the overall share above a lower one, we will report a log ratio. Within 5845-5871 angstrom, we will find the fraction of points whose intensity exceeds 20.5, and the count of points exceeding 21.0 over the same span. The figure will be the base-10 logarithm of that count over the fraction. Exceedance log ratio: 1.18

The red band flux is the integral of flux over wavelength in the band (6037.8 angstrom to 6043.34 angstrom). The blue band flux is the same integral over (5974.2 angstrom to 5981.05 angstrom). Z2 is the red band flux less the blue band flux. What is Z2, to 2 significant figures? -26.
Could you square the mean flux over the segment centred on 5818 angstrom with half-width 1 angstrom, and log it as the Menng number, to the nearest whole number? 468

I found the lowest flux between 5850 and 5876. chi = 18.36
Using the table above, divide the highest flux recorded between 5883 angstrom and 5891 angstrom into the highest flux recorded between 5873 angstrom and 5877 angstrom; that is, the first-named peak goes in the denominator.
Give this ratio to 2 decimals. 1.14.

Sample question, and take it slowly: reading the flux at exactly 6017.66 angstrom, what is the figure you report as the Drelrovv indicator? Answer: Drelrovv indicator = 20.93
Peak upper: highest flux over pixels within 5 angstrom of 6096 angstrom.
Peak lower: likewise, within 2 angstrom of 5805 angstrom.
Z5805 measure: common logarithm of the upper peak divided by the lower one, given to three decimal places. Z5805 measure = 0.018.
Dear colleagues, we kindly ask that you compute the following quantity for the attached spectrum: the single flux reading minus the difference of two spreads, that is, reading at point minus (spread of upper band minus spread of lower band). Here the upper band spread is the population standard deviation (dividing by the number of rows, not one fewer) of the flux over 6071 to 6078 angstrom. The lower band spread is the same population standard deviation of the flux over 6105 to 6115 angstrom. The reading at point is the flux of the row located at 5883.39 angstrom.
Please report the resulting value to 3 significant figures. 18.6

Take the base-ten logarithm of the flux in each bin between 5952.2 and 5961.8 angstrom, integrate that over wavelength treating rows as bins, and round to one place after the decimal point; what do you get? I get 12.6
